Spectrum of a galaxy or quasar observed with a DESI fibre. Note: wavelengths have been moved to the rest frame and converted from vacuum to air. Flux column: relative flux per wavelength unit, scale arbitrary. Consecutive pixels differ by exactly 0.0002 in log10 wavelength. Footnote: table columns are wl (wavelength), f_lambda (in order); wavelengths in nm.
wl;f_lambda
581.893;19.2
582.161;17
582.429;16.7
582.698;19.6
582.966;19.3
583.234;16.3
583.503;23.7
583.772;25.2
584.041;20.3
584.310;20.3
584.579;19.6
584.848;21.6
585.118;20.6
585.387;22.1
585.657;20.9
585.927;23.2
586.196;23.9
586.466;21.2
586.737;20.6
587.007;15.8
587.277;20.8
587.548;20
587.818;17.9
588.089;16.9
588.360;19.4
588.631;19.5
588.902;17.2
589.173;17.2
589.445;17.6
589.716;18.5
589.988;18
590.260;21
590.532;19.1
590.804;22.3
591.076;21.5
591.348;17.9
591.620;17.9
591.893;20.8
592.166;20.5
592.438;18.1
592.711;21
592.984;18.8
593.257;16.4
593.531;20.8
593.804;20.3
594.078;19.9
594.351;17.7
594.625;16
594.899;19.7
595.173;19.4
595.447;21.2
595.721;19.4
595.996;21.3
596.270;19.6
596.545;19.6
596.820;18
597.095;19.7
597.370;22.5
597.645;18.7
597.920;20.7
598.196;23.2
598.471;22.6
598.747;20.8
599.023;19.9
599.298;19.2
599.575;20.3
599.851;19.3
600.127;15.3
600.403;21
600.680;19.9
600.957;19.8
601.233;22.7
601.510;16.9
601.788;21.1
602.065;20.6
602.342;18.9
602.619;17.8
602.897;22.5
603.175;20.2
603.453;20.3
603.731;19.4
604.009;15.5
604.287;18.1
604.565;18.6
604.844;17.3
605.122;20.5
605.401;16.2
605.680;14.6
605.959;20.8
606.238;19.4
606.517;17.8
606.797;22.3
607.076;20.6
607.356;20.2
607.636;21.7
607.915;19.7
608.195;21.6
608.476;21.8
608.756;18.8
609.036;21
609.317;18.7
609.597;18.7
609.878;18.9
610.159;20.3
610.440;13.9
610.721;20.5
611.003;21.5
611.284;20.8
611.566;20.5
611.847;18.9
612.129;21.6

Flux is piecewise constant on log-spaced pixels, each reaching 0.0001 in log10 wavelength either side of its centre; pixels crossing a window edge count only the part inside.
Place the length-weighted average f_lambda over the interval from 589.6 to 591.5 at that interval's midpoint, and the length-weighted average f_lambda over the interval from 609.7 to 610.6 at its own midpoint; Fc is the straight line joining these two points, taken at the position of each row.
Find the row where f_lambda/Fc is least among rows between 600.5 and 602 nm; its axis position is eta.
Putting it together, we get 601.510 nm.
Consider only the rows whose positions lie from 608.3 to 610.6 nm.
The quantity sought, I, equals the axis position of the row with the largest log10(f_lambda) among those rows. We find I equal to 608.476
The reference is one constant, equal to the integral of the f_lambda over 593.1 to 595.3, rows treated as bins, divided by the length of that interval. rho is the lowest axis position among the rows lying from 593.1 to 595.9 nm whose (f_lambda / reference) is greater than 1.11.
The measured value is 595.447 nm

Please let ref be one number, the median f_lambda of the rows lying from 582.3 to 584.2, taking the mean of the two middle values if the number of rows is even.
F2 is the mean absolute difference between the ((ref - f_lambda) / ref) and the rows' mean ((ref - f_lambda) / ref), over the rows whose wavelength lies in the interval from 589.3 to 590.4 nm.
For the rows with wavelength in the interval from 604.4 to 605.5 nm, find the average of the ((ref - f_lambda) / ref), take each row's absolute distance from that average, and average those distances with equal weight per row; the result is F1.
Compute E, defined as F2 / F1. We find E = 0.8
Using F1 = 0.07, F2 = 0.06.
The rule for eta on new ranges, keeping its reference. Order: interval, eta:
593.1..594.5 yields 593.257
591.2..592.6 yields 591.348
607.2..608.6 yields 607.915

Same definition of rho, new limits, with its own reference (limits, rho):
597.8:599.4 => 598.196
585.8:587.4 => 585.927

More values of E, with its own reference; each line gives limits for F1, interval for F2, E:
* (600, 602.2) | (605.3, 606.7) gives 1.1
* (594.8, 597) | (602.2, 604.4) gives 2.1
